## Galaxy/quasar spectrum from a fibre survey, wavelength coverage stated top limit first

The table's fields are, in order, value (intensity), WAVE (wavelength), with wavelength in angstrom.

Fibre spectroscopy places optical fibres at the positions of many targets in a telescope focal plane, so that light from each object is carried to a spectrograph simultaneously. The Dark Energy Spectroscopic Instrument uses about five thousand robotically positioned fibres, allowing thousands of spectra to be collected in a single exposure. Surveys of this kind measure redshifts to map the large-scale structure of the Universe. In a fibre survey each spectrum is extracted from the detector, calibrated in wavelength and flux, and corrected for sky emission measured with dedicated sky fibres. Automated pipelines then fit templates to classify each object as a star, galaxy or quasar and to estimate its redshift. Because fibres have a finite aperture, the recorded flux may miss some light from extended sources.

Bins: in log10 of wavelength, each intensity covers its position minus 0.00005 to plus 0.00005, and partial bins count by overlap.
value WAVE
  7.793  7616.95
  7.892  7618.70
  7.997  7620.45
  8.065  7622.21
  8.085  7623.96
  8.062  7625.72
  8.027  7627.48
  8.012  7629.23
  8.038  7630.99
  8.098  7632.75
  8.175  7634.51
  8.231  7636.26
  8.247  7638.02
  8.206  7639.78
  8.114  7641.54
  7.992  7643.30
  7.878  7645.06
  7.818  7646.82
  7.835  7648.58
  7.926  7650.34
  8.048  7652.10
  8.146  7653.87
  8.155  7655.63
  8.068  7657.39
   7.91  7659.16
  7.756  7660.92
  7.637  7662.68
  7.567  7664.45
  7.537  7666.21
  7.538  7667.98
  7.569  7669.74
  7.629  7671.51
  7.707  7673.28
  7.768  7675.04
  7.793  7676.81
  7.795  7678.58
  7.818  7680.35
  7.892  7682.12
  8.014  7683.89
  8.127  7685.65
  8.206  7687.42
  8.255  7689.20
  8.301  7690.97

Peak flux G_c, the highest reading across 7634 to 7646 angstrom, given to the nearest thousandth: 8.247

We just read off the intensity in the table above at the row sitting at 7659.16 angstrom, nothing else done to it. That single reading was 7.91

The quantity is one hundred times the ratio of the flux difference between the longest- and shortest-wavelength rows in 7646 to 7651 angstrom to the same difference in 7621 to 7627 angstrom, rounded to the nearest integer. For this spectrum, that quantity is -3600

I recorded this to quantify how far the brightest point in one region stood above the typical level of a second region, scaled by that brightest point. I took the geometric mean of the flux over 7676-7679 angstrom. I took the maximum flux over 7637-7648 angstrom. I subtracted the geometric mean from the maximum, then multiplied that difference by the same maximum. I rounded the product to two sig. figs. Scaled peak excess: 3.7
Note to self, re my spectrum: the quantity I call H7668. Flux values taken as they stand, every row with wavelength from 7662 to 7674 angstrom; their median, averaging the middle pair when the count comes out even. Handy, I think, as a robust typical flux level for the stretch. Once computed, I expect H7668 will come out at 7.57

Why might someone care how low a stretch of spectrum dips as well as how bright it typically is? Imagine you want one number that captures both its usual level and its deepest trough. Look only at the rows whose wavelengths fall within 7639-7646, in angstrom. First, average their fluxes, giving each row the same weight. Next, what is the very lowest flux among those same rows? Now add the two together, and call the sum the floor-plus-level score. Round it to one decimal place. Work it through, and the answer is 15.9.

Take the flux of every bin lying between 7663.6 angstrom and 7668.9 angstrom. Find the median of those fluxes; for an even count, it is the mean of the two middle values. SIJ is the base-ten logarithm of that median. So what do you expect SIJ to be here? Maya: 0.877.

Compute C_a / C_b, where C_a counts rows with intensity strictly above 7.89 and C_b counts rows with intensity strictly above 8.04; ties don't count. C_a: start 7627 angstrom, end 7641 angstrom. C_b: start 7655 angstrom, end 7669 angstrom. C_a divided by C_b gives 4.0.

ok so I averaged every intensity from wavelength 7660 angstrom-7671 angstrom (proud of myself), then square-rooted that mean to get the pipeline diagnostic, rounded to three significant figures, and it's 2.76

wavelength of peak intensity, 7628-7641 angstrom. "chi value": 7638.02 angstrom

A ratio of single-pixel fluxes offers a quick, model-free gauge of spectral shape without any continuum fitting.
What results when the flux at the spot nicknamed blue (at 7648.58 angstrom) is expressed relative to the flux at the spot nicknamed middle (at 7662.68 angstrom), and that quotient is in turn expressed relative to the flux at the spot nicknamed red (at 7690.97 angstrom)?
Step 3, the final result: 0.124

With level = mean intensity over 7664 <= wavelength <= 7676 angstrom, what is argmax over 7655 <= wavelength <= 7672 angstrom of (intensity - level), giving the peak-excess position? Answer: 7655.63 angstrom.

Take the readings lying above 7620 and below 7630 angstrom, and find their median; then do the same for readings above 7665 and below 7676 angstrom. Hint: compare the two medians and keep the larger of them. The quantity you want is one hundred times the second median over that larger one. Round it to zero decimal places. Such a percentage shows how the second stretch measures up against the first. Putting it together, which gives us 94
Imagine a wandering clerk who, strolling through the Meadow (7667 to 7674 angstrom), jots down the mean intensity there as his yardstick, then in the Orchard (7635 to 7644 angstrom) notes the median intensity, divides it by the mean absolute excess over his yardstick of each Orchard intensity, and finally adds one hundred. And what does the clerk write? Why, 115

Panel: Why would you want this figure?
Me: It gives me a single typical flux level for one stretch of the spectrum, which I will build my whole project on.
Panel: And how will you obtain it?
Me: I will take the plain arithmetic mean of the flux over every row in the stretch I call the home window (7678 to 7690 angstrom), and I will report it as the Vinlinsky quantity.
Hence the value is 8.02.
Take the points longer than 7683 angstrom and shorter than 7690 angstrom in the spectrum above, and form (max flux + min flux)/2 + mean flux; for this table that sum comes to 16.3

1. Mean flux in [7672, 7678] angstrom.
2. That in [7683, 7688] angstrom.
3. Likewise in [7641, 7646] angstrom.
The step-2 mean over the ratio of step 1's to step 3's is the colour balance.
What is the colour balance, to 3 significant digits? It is 8.37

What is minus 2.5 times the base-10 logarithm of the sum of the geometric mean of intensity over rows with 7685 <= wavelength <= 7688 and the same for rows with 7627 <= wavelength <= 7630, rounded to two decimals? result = -3.02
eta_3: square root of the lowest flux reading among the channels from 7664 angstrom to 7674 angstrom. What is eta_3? 2.75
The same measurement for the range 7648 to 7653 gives 2.80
